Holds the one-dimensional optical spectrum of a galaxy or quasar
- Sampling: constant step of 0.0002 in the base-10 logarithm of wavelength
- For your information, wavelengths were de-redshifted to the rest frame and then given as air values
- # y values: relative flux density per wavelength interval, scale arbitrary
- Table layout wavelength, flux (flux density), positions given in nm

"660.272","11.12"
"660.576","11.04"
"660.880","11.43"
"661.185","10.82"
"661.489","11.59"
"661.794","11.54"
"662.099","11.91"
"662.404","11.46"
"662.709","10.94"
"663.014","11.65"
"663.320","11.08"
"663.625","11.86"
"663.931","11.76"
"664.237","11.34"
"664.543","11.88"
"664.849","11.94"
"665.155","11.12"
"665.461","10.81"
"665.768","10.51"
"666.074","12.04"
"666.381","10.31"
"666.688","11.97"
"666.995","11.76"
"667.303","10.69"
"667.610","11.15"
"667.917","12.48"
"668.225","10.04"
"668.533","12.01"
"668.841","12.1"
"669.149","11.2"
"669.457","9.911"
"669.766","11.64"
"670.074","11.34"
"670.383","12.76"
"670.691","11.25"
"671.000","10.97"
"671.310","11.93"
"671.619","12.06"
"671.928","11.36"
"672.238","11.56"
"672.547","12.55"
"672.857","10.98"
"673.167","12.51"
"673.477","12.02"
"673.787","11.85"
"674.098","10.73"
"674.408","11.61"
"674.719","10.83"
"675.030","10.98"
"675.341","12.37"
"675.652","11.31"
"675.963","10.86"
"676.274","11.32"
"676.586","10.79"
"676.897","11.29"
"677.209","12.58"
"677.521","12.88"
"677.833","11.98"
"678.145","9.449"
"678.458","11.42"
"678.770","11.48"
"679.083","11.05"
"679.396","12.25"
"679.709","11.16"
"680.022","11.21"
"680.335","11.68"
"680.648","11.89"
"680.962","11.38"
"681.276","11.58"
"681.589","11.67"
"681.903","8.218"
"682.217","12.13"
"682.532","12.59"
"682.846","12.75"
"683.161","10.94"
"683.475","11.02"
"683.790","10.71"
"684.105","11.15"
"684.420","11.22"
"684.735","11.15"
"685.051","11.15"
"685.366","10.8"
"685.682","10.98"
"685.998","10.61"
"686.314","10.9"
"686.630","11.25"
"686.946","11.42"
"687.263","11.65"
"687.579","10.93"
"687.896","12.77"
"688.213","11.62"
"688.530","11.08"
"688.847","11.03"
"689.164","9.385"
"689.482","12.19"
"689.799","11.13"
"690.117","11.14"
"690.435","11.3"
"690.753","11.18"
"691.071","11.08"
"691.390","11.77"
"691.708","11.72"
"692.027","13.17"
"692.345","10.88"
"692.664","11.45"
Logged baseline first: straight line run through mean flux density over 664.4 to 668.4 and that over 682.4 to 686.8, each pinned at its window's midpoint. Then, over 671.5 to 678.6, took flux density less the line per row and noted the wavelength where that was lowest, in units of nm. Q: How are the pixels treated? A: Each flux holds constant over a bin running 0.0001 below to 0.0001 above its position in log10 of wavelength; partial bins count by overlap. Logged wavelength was 678.145 nm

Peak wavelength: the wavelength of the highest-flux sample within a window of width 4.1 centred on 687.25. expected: 687.896 nm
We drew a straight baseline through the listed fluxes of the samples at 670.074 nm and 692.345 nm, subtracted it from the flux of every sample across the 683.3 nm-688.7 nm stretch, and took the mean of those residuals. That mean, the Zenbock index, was 0.19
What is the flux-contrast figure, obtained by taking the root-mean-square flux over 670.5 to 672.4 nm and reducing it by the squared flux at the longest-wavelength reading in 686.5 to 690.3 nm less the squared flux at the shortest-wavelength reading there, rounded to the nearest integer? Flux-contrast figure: 14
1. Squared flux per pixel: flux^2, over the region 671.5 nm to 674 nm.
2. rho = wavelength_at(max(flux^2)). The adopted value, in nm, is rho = 672.547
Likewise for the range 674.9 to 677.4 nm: 677.209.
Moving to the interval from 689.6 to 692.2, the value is 692.027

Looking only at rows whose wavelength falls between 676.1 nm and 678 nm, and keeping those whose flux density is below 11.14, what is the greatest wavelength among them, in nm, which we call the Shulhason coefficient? 676.586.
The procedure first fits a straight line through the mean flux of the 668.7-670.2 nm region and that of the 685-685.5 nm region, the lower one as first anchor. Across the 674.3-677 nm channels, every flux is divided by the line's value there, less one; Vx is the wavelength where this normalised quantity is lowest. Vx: 676.586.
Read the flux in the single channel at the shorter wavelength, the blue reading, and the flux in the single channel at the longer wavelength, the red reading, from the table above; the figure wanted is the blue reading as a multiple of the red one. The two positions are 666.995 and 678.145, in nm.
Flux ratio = 1.24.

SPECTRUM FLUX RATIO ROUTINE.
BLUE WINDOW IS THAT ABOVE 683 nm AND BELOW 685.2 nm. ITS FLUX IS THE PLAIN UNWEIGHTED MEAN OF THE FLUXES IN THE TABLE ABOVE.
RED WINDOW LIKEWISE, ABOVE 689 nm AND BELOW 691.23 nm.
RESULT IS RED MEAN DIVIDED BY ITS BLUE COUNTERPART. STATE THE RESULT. 1.001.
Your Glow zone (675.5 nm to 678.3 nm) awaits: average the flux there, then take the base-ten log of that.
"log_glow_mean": 1.056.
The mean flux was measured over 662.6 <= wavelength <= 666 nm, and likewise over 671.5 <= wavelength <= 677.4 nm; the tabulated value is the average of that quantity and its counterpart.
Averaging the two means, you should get 11.5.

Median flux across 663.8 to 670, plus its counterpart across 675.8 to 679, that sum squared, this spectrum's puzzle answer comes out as 523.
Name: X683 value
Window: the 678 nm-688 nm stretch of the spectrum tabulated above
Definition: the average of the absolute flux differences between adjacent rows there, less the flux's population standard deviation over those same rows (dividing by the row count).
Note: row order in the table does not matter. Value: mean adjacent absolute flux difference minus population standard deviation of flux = -0.2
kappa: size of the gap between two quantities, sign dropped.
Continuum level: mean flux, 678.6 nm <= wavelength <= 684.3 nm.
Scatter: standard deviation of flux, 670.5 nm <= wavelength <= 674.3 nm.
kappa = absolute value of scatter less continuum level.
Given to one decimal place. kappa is 10.8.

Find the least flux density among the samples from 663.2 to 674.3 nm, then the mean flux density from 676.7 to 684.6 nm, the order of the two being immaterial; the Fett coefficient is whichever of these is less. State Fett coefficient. 9.9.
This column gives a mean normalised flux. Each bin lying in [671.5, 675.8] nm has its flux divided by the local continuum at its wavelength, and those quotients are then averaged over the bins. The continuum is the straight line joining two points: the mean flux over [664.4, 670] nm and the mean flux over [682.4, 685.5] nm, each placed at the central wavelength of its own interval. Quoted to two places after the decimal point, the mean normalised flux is 1.03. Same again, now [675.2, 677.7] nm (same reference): 1.03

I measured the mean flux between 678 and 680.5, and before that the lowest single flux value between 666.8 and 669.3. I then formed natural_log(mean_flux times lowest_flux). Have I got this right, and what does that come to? 4.72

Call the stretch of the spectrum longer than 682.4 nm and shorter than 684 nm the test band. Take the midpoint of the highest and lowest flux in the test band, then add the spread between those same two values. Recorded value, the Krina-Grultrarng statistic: 13.8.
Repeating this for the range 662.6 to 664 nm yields 12.3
